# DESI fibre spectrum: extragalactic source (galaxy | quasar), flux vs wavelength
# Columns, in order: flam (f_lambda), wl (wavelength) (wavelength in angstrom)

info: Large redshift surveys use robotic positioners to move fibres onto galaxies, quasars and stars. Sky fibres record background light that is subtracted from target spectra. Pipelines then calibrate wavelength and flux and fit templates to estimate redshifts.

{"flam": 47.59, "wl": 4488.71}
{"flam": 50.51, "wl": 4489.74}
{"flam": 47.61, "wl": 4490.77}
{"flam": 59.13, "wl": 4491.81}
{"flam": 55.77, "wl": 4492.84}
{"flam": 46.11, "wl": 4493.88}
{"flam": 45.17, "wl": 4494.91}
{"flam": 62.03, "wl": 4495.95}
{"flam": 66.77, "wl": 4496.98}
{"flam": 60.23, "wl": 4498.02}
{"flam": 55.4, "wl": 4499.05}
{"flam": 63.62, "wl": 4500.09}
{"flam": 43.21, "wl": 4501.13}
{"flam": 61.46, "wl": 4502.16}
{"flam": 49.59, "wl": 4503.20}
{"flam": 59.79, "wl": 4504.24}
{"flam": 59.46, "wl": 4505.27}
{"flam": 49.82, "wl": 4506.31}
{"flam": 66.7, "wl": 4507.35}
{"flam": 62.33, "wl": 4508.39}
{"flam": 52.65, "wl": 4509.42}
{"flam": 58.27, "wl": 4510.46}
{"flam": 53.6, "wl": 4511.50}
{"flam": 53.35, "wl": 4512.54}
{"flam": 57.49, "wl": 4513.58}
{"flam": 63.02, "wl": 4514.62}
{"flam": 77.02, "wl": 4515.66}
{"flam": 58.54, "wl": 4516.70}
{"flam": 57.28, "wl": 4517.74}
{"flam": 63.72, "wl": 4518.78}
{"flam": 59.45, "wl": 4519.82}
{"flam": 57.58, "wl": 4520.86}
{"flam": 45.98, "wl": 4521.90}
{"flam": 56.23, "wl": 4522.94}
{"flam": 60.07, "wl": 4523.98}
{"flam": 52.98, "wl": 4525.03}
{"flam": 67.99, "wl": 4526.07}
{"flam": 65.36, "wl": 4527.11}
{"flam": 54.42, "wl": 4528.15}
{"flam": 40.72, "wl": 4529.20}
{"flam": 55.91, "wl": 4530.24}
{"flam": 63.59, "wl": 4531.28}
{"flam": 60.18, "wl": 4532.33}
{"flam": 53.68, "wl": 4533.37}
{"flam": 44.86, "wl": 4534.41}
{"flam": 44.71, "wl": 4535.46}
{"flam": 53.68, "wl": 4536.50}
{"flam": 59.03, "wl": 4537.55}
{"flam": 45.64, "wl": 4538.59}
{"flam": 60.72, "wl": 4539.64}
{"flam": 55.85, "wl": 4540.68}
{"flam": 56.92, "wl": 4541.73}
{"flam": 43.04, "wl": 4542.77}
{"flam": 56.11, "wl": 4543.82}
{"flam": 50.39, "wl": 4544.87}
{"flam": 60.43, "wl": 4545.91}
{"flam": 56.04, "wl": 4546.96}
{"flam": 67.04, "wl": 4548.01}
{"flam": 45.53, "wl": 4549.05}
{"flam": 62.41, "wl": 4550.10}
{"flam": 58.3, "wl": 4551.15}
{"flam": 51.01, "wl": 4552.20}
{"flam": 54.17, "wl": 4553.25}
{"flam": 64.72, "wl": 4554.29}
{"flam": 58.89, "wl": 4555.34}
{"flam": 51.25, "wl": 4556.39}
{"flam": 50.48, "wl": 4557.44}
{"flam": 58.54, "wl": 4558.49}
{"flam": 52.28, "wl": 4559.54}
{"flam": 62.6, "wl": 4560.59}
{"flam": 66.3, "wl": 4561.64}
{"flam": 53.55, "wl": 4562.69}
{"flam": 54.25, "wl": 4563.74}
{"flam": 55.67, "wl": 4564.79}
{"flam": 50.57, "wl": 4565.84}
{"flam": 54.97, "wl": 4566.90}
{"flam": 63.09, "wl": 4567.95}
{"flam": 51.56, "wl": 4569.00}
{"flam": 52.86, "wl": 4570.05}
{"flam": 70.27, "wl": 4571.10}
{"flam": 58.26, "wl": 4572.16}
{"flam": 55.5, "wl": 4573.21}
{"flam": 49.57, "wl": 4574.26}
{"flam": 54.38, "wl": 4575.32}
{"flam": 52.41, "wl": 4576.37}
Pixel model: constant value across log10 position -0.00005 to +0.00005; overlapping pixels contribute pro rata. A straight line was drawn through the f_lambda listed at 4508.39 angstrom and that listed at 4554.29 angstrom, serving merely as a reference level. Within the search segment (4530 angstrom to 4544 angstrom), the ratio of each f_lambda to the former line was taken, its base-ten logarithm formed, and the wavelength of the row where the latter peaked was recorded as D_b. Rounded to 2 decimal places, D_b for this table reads 4531.28 angstrom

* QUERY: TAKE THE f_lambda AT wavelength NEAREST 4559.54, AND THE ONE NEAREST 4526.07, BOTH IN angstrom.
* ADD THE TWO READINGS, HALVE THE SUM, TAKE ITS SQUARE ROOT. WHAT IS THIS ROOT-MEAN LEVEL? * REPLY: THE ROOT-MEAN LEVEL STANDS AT 7.75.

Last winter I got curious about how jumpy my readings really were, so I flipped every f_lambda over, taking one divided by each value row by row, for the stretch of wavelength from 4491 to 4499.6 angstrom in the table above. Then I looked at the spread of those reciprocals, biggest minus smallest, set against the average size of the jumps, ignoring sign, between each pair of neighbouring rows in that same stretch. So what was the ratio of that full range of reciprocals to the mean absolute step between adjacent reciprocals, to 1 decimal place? 3.2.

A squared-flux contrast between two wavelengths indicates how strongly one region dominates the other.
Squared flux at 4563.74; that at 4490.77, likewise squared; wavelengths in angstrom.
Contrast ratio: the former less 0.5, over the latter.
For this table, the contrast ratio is 1.3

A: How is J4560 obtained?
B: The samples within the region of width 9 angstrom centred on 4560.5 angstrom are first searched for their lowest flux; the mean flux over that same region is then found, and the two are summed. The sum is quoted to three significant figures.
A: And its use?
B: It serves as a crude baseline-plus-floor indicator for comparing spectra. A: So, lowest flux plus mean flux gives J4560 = 107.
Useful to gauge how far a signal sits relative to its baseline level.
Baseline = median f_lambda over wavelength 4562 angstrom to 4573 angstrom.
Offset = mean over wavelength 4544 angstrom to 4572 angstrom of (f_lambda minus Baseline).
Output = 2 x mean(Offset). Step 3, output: 4.4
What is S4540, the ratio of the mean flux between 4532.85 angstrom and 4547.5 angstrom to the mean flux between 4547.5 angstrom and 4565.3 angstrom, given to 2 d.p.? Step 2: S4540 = 0.93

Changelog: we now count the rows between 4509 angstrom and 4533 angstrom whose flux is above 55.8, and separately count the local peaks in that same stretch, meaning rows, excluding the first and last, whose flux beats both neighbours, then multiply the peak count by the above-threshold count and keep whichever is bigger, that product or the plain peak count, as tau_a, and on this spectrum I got 96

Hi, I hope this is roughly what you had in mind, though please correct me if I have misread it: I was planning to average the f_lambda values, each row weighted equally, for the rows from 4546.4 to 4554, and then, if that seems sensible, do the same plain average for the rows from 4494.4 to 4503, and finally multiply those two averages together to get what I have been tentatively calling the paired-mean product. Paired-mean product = 3226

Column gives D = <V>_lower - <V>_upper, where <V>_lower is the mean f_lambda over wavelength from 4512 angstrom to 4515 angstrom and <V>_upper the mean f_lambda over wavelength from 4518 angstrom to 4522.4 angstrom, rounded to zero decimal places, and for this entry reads 1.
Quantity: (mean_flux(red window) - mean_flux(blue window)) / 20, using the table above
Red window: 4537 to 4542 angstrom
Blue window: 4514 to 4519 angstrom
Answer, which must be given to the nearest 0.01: -0.41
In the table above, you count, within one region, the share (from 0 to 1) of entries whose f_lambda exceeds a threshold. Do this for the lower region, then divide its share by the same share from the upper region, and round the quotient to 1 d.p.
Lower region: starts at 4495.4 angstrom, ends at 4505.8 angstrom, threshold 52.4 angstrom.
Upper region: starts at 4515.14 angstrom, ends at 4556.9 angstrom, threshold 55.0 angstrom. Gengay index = 1.3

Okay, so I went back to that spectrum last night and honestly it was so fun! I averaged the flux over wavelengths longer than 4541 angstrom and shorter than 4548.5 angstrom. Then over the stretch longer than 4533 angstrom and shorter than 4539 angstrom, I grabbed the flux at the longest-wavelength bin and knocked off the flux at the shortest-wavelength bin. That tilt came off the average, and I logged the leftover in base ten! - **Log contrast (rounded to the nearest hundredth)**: 1.80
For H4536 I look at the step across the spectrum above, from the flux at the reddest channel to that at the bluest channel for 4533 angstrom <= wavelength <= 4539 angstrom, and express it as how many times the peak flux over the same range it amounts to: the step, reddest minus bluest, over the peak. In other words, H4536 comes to -0.14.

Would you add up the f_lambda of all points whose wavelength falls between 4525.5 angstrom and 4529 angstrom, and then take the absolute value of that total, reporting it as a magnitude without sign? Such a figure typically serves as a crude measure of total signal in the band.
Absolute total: 188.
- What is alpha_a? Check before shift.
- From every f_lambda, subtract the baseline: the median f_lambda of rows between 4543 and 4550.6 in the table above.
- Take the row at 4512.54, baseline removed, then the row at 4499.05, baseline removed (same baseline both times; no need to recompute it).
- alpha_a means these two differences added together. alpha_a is -3.5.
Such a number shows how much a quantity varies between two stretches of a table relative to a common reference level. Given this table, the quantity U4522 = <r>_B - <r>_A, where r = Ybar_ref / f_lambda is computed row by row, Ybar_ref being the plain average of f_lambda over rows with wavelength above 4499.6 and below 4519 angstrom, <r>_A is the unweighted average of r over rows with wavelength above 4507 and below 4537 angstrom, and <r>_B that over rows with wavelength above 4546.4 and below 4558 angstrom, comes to 0.01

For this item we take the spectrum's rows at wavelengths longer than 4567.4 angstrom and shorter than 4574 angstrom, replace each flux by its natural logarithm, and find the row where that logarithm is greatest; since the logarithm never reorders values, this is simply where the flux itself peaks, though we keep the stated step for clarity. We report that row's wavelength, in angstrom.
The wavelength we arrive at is 4571.10 angstrom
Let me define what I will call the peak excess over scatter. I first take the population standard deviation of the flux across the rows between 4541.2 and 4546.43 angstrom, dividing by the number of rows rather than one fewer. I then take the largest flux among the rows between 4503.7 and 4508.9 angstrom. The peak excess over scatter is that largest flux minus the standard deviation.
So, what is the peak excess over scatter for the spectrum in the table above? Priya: 60.6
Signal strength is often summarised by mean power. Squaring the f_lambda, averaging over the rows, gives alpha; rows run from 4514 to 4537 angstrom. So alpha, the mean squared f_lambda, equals 3331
